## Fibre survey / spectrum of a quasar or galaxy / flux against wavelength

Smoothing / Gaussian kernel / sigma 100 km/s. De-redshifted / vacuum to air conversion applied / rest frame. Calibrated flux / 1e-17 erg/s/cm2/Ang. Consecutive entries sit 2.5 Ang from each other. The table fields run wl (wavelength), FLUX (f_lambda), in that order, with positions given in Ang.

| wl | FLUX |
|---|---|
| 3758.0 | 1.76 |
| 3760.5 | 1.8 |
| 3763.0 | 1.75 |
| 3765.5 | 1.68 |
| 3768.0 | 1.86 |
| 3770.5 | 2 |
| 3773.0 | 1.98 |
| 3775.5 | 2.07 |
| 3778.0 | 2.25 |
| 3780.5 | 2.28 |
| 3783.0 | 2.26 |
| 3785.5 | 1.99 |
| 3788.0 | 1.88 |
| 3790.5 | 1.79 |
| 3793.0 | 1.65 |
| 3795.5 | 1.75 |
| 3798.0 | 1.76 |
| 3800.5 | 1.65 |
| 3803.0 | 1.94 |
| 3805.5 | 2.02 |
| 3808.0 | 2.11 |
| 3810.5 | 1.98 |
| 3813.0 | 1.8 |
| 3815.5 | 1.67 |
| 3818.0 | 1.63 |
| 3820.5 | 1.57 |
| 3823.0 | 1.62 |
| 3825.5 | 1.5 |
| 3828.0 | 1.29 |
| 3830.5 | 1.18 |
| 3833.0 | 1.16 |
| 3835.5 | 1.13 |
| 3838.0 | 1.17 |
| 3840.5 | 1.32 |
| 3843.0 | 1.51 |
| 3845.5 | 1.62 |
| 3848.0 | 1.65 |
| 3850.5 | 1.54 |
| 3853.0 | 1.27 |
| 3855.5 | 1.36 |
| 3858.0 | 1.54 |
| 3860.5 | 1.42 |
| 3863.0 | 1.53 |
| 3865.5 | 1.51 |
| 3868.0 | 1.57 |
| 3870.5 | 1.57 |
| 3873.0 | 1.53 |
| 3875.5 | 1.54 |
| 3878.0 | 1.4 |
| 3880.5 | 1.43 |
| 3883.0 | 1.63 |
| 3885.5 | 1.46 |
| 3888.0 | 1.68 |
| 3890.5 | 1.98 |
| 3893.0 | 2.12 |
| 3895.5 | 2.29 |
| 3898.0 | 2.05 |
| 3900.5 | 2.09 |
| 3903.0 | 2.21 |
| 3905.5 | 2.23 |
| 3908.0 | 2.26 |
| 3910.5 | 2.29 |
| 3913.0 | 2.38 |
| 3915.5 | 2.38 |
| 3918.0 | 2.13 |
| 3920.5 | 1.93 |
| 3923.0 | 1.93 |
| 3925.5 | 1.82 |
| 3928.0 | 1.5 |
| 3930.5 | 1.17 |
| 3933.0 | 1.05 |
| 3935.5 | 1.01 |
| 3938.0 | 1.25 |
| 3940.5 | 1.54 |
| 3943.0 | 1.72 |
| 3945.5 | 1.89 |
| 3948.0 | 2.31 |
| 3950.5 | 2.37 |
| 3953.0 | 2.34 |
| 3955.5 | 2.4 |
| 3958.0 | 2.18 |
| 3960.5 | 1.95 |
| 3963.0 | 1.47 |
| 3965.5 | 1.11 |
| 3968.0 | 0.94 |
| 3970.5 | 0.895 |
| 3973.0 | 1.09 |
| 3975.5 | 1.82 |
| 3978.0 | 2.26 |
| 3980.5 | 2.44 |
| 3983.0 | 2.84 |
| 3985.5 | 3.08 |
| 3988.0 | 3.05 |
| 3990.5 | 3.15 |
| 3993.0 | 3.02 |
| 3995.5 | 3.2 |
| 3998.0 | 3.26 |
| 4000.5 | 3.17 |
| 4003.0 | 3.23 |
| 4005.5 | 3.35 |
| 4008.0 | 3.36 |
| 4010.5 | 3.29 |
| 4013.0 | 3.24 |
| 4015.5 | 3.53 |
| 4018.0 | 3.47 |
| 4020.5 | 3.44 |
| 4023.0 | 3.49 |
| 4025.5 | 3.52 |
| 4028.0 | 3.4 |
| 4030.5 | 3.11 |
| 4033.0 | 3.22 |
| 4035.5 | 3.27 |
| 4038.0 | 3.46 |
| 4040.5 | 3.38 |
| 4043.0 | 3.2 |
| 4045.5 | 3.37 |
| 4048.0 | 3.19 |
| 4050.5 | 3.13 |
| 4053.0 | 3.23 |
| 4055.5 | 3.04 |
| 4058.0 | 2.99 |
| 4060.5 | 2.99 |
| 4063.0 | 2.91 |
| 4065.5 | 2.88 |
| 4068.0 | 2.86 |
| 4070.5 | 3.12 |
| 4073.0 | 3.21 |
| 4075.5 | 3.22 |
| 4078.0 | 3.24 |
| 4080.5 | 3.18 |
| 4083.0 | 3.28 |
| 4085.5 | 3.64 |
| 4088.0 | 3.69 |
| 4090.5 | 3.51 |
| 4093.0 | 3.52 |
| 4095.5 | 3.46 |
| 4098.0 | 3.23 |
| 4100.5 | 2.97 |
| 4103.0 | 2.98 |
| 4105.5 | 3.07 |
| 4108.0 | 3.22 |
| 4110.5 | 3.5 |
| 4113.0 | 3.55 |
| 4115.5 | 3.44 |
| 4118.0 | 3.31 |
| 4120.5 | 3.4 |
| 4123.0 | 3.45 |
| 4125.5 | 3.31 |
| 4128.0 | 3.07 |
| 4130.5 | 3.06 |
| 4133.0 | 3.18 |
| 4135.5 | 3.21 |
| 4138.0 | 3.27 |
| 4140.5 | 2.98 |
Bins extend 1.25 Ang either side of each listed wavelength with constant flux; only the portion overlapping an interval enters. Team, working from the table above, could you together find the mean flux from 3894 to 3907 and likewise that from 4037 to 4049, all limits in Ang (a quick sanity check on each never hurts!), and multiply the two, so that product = 7.2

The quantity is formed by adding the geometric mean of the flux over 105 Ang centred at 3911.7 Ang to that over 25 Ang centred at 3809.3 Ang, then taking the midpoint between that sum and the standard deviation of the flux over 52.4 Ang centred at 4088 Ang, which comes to 1.9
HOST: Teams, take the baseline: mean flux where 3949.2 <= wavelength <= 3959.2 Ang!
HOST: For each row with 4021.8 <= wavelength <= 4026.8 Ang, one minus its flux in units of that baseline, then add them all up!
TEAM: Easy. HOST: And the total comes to -1.0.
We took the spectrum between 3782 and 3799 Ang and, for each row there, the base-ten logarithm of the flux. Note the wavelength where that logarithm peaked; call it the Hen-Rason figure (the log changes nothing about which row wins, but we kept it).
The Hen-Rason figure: 3783.0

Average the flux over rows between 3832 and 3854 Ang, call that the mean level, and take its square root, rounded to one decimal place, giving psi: 1.2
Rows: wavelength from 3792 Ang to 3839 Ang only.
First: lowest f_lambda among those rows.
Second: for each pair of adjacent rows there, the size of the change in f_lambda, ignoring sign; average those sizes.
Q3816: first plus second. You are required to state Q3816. 1.2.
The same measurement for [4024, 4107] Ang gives 3.0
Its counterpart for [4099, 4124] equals 3.1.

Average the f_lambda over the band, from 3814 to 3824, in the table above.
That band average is 1.6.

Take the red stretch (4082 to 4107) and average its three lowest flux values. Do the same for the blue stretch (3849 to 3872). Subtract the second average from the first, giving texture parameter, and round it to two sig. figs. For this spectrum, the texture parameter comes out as 1.7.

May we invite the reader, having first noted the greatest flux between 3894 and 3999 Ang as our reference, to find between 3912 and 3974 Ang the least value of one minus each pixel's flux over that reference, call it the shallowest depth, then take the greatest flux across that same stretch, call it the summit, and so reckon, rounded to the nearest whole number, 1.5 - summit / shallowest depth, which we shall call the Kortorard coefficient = -8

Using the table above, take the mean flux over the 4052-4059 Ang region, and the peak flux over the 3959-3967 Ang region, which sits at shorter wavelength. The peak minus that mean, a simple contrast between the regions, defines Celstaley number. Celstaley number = -1.1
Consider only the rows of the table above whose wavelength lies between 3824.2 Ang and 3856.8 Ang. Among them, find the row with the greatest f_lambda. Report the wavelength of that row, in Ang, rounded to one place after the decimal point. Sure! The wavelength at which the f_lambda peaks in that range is 3848.0 Ang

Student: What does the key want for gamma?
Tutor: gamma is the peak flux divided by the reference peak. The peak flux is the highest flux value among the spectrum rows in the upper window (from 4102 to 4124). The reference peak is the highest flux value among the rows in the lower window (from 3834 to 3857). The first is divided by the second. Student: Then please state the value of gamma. 2.2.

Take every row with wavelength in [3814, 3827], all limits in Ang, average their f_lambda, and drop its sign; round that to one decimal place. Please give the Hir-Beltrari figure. 1.6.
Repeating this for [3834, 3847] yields 1.4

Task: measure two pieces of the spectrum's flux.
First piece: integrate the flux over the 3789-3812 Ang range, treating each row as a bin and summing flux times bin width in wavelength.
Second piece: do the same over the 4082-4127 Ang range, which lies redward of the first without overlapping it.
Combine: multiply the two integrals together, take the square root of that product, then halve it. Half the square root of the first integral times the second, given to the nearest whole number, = 40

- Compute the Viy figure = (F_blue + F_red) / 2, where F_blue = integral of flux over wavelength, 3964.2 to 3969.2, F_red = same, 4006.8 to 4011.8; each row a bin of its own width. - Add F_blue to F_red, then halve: 11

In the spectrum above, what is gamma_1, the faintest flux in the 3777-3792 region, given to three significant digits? 1.79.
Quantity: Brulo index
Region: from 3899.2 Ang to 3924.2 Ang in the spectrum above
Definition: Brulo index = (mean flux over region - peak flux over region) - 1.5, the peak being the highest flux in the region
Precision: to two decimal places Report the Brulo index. -1.70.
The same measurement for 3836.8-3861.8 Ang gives -1.71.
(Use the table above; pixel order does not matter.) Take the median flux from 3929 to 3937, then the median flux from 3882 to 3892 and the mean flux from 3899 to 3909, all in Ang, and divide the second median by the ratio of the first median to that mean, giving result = 3.5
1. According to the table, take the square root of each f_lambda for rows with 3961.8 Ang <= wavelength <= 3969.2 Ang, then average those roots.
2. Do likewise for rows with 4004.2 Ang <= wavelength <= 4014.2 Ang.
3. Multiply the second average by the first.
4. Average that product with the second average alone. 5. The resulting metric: 1.9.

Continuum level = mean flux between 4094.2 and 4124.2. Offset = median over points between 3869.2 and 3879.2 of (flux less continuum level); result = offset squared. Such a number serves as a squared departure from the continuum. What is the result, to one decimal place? 3.1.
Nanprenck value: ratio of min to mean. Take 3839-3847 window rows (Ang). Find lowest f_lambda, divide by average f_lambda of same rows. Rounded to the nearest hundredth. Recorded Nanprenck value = 0.89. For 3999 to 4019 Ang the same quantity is 0.95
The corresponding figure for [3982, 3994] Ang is 0.94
